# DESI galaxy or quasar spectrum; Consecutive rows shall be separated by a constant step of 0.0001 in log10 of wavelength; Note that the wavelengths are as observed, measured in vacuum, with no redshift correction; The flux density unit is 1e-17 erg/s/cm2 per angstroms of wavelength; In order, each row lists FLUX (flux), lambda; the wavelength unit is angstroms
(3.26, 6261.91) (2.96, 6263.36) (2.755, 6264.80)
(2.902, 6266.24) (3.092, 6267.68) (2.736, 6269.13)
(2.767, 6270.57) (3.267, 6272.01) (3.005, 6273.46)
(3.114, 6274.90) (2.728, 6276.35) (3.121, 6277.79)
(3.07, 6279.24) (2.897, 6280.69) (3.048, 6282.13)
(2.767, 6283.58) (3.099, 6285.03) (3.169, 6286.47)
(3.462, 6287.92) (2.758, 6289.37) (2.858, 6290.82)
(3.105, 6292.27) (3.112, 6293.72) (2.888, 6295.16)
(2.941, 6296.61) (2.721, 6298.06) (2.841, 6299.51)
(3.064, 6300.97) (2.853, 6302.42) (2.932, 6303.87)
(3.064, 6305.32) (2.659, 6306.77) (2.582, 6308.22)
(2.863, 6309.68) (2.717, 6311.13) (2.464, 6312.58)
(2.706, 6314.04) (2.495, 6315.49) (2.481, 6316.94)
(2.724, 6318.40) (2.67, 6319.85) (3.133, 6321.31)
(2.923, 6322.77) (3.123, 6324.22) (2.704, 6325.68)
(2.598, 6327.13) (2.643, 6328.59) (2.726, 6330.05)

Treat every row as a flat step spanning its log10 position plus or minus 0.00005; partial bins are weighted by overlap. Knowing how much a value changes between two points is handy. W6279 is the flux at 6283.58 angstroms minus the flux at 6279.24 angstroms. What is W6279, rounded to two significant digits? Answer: -0.30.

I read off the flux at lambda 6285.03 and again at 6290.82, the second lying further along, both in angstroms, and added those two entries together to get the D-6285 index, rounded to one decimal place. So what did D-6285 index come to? 6.0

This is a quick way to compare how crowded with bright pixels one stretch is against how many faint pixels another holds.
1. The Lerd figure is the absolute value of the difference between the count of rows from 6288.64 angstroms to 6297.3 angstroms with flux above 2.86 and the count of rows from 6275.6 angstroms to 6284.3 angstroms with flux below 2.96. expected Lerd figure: 1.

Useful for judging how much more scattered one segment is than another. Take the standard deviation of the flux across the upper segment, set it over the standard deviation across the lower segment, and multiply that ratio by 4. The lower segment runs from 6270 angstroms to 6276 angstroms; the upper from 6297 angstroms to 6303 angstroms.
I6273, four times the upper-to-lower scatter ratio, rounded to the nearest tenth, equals 2.7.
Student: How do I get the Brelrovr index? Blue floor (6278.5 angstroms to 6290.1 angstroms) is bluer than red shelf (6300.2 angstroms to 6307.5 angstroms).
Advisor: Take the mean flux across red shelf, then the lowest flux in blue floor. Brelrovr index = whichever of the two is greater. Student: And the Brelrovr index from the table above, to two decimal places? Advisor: 2.91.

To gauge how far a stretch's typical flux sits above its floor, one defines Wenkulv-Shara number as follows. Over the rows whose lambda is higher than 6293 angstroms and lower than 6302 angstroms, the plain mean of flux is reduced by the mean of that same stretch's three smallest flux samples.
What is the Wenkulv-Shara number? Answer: 0.11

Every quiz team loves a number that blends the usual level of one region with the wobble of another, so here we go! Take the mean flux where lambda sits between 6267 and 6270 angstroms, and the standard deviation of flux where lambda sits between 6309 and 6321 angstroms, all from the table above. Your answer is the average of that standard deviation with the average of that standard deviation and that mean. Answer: 0.83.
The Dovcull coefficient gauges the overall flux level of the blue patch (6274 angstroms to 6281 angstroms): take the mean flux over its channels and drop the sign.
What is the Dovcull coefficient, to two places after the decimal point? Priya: 2.99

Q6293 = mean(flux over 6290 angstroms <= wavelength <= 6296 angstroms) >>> 2.99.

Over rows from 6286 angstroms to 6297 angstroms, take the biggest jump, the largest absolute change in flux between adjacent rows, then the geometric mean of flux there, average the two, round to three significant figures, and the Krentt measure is 1.87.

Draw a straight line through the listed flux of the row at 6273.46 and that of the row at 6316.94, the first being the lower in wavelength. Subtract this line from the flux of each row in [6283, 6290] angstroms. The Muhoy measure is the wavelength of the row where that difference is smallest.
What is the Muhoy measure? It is 6283.58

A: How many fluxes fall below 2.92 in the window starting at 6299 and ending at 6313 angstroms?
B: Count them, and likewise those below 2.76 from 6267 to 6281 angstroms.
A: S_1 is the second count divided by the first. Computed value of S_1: 0.3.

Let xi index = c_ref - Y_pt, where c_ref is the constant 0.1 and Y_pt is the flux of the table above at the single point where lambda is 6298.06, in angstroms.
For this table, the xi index -2.62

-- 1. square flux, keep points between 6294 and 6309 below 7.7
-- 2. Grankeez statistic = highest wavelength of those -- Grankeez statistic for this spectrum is 6308.22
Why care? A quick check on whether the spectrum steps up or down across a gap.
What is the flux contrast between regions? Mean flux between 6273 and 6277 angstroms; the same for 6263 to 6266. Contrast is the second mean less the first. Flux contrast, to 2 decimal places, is -0.09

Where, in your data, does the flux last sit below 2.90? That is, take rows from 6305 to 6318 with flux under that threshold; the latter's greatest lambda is 6316.94 angstroms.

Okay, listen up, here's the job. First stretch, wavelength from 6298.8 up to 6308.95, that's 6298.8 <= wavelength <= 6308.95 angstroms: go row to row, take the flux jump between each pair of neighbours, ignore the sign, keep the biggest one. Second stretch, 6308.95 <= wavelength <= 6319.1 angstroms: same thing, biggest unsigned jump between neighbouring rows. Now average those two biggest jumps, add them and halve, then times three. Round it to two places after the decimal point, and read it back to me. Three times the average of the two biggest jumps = 0.99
